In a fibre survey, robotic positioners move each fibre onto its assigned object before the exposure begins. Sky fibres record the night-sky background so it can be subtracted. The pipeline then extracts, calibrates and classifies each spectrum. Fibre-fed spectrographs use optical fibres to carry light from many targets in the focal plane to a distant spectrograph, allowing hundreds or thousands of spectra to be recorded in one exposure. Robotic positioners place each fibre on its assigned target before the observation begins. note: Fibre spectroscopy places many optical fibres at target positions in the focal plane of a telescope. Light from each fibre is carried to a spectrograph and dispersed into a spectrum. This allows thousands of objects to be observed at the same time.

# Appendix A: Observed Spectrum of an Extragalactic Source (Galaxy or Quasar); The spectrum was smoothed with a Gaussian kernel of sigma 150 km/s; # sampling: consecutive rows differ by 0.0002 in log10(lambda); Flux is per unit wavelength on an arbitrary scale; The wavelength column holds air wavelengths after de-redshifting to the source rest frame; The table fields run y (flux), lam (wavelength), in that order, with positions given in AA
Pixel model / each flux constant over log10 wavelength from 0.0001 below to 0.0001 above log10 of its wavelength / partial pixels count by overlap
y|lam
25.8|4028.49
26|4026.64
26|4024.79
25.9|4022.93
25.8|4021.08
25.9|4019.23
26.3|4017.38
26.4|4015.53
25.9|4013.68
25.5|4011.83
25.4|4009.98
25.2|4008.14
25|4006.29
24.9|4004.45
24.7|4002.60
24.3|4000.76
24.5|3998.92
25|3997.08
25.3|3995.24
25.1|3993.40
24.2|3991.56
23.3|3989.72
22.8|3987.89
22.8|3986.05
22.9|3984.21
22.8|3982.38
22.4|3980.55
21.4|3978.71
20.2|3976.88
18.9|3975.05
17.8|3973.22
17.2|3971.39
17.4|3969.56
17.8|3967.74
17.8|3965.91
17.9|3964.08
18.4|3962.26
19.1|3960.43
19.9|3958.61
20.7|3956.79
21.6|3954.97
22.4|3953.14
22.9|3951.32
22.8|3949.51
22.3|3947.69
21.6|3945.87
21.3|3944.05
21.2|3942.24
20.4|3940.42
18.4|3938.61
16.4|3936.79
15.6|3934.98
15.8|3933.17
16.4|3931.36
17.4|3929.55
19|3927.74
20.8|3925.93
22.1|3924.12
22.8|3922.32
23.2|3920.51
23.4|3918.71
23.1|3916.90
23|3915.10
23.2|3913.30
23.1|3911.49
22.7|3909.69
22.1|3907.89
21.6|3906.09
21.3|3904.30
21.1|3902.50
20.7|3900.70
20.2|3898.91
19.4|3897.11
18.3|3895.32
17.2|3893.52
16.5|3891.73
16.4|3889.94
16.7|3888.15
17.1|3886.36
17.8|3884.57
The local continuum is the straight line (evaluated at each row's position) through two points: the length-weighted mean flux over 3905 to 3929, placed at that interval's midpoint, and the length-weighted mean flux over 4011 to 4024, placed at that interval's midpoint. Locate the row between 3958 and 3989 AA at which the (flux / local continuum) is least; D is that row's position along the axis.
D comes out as 3971.39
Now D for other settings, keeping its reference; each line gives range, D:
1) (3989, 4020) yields 3989.72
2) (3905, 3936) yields 3934.98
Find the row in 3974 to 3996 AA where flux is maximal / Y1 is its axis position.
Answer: 3995.24 AA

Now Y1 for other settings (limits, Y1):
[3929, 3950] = 3949.51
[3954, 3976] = 3954.97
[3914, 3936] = 3918.71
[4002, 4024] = 4015.53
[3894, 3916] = 3913.30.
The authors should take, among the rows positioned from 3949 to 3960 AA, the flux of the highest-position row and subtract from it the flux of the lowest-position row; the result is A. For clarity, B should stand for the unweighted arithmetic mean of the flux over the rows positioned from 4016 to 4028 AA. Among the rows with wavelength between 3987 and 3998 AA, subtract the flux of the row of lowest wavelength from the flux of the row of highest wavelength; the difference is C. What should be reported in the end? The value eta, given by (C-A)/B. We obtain 0.20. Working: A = -2.9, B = 26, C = 2.2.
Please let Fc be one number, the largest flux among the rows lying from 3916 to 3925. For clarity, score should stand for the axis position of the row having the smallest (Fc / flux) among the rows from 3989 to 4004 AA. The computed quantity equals 3995.24 AA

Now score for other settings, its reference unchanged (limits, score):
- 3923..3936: 3924.12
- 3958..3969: 3958.61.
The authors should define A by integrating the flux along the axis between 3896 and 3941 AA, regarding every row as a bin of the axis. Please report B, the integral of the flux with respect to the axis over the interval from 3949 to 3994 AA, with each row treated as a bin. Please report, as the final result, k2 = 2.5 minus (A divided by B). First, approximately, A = 923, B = 935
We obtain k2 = 1.51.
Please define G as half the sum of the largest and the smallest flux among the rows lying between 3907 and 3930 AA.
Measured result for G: 20.4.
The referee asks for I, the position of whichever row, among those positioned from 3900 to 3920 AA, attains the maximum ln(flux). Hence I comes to 3918.71 AA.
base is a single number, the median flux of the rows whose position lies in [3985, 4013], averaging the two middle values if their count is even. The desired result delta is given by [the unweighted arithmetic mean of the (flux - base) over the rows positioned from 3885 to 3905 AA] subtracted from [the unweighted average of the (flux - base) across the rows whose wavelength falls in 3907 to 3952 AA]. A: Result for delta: 2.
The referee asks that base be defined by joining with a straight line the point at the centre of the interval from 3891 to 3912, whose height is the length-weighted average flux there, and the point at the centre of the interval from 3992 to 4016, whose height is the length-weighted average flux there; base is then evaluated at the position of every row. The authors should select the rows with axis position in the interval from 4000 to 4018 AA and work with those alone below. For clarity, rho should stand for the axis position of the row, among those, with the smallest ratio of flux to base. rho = 4000.76 AA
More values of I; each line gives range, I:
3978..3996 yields 3995.24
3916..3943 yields 3918.71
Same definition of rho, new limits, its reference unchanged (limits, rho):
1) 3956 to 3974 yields 3971.39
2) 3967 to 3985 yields 3971.39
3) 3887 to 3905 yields 3889.94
